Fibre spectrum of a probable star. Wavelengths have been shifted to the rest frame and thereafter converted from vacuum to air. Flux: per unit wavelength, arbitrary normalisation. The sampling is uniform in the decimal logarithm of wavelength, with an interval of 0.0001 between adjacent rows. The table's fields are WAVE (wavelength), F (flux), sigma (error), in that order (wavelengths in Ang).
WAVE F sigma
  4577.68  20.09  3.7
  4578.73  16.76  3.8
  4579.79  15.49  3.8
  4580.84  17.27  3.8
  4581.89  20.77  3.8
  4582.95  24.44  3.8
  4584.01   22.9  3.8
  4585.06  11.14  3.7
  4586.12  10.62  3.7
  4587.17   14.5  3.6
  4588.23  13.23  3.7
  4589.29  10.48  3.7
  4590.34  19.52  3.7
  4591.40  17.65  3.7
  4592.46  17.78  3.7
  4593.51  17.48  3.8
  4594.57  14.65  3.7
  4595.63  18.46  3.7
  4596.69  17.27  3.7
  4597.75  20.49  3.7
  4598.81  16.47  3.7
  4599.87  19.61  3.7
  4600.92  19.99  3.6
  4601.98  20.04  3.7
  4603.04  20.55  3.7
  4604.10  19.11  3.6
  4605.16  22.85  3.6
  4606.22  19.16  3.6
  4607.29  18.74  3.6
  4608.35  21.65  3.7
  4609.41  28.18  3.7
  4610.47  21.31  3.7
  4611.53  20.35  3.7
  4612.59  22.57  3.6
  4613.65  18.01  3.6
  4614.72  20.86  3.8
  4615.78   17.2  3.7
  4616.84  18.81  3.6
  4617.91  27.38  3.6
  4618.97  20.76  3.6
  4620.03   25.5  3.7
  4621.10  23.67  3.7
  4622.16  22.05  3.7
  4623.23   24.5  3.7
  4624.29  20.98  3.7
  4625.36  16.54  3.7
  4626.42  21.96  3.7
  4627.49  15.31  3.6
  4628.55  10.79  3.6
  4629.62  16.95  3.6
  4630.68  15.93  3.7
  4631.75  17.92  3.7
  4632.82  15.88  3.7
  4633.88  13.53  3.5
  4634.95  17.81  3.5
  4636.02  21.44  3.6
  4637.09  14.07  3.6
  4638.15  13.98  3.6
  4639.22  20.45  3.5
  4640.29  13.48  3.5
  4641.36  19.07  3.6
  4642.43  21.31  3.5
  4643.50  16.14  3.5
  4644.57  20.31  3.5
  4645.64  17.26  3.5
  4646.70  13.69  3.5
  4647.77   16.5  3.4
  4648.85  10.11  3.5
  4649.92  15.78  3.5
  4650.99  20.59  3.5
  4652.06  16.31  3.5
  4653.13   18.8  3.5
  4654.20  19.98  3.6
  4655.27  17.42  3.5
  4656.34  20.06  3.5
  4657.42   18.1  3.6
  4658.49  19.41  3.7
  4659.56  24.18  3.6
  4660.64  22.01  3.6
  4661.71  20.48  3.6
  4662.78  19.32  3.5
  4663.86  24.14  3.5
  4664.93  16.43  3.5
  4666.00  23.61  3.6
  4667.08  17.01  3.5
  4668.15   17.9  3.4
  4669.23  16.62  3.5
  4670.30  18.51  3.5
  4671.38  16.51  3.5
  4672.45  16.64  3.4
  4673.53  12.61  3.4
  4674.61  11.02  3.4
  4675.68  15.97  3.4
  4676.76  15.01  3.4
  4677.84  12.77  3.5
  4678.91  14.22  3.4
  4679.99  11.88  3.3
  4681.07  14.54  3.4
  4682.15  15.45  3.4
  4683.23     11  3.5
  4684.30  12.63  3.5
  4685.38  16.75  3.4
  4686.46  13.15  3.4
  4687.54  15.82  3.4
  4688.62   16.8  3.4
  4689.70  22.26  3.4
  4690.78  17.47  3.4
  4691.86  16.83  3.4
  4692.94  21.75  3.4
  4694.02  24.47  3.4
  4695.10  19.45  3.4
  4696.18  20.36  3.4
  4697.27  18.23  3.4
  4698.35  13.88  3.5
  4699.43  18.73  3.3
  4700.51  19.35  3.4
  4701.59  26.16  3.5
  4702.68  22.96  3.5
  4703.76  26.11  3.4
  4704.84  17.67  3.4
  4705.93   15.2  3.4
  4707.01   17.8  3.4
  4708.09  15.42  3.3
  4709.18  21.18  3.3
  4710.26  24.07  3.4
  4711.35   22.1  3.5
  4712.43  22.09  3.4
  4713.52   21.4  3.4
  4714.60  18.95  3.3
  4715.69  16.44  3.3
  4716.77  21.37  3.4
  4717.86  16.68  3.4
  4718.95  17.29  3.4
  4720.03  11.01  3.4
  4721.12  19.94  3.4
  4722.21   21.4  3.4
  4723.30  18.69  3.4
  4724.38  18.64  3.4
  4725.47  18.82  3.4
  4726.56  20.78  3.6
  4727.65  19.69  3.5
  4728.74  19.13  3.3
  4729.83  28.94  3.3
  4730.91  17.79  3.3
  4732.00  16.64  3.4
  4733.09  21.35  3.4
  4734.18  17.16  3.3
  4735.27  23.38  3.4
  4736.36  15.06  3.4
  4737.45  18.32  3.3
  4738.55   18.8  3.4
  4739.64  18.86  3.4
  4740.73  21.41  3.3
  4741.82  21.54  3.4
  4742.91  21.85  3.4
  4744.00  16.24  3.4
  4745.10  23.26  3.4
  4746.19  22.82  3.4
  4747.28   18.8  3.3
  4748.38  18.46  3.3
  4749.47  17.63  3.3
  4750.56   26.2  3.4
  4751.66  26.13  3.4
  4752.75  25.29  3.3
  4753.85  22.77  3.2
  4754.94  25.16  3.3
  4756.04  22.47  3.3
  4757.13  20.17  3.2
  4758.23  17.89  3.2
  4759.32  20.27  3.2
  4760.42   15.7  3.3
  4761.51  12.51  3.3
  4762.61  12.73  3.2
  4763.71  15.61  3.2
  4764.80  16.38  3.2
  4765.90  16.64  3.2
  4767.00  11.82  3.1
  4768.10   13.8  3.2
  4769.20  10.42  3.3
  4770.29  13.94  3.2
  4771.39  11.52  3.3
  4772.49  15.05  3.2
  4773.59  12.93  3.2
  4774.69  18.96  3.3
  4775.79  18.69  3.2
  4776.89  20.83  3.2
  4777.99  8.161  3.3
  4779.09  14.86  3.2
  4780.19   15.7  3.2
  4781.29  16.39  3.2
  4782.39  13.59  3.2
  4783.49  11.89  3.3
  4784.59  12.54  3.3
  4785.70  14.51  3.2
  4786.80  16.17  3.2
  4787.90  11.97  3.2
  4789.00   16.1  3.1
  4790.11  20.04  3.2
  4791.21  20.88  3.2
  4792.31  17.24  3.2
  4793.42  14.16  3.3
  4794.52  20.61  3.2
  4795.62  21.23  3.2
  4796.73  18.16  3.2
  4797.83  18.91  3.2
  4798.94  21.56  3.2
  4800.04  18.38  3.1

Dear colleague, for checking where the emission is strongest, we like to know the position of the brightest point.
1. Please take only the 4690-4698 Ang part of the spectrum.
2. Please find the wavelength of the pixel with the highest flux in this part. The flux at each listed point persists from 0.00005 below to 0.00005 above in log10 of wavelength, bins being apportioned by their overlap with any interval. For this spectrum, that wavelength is 4694.02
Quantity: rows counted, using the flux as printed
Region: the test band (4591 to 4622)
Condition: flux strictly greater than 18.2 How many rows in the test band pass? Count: 21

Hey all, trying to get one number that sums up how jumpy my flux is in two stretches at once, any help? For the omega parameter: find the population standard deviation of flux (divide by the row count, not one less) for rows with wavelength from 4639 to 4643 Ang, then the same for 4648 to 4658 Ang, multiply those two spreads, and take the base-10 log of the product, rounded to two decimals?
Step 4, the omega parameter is 0.97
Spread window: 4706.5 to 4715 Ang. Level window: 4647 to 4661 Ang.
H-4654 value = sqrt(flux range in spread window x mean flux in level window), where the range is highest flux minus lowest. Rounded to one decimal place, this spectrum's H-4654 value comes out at 12.6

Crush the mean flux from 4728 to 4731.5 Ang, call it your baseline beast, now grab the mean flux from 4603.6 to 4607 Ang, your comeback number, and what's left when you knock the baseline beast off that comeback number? -1.6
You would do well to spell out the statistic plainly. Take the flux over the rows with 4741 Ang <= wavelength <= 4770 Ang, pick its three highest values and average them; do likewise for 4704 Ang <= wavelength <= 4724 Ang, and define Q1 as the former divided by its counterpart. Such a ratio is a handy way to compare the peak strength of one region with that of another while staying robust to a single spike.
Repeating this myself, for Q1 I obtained 1.1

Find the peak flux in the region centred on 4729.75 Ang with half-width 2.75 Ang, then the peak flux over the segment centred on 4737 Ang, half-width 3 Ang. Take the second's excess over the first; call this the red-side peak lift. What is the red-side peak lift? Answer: -6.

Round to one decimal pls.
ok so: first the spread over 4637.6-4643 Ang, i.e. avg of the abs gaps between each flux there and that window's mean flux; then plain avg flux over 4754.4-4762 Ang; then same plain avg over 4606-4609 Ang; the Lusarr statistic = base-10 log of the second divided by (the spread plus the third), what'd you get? -0.1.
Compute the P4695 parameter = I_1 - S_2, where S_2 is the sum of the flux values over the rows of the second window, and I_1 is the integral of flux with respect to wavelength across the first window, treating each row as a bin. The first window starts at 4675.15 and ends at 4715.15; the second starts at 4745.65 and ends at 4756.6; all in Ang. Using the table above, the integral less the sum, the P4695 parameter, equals 499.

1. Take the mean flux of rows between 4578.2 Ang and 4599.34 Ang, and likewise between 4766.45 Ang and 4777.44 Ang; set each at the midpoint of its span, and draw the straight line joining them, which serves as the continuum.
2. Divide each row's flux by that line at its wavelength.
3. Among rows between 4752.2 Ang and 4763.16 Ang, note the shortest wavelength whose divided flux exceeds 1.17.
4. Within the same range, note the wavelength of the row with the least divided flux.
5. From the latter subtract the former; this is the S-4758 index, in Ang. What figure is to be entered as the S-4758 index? 8.8 Ang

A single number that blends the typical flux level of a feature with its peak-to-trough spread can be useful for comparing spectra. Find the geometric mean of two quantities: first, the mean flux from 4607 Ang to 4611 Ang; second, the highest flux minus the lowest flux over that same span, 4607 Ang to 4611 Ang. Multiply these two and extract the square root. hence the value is 15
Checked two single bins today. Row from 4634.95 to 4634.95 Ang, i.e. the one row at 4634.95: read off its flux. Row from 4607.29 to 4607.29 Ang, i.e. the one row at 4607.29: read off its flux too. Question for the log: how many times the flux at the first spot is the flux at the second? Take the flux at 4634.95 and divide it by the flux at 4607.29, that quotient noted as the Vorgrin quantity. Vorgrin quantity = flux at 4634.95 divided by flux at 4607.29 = 1.0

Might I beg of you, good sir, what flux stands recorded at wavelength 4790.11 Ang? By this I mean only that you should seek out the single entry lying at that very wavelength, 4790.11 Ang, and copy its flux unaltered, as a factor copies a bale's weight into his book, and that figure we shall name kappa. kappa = 20.04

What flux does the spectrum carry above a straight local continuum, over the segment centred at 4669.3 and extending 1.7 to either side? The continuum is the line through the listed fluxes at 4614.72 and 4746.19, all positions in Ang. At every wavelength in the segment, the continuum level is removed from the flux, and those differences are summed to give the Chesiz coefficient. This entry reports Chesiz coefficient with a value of -12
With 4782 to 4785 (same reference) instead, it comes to -32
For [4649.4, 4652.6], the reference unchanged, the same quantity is -12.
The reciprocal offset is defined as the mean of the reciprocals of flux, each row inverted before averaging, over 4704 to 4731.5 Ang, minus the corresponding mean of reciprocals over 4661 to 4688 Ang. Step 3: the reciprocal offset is -0.0117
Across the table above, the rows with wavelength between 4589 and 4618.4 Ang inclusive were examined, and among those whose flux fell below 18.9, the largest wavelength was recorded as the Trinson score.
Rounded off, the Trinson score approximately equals 4616.84 Ang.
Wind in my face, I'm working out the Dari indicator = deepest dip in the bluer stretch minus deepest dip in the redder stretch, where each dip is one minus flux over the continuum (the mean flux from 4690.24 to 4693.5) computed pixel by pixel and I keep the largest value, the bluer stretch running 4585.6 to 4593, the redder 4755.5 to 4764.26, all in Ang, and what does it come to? 0.11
